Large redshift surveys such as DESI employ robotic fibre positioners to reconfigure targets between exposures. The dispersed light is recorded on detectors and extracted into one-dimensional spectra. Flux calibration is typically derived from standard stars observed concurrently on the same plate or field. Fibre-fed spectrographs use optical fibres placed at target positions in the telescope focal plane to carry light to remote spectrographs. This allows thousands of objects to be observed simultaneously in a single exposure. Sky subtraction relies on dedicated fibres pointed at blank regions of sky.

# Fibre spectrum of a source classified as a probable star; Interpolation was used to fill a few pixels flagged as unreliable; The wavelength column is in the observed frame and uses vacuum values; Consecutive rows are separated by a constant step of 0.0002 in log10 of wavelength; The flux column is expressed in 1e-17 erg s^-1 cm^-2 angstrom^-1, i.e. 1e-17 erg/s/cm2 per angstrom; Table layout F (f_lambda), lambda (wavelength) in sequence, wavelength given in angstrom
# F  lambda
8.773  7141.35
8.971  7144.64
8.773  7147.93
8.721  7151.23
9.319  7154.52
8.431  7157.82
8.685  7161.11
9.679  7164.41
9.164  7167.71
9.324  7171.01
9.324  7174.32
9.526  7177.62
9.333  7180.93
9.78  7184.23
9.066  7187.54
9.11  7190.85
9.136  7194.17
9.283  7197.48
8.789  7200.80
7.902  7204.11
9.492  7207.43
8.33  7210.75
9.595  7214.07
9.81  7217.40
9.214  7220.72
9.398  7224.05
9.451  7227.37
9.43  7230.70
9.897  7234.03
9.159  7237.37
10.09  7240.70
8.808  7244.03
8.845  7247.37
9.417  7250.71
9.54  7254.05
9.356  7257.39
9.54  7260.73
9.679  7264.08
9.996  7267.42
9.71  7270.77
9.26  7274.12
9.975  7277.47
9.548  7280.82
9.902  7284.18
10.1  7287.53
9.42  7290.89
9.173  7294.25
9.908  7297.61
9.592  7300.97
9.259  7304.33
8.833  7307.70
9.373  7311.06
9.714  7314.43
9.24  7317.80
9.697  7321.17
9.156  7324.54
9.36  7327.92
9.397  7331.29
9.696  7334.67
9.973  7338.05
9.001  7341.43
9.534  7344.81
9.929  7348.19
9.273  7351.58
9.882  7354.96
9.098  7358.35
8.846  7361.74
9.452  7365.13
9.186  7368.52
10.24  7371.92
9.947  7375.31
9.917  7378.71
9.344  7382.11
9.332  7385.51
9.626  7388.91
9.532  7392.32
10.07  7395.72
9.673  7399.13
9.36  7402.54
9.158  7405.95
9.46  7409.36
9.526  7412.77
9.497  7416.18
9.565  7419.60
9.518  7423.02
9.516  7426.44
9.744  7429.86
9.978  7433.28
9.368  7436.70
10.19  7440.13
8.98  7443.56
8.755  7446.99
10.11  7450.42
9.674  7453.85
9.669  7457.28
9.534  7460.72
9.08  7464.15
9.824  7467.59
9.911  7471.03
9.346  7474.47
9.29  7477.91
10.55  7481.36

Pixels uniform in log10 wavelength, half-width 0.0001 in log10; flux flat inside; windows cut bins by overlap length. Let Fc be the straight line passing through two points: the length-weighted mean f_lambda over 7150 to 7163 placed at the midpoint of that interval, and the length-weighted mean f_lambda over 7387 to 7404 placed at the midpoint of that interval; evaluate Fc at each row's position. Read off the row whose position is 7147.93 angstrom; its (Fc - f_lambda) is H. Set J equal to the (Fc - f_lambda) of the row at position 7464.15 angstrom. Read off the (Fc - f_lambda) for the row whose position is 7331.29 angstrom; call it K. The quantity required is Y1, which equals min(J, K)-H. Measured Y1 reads 0.02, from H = 0.01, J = 0.8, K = 0.03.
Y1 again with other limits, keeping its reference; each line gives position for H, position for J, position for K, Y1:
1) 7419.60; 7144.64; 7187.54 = -0.37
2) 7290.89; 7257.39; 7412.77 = -0.05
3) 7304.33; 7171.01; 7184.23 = -0.94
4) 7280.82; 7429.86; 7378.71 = -0.03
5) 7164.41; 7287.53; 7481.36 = 0.01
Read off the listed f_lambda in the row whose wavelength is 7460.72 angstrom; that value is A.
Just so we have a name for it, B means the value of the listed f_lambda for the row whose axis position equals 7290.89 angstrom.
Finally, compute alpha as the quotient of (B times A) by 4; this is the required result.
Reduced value 22.5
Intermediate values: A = 9.534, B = 9.42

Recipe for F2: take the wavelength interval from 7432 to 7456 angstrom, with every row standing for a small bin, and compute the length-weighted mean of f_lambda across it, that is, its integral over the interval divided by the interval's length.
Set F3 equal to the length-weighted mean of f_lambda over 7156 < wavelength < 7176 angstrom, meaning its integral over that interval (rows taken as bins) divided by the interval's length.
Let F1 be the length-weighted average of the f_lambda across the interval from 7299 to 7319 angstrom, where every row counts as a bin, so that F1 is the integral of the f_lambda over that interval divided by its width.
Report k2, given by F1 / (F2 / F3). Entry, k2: 8.9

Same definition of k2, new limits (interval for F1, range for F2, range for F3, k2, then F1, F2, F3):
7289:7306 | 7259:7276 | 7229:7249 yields 9.2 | 9.5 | 9.64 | 9.37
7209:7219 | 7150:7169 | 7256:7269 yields 9.9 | 9.2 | 9.01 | 9.65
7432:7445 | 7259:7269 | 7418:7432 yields 9.5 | 9.6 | 9.74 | 9.60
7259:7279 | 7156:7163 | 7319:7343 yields 10.6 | 9.7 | 8.62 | 9.47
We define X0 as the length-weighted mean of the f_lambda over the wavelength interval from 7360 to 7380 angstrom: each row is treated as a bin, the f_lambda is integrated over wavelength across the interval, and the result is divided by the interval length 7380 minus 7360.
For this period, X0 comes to 9.59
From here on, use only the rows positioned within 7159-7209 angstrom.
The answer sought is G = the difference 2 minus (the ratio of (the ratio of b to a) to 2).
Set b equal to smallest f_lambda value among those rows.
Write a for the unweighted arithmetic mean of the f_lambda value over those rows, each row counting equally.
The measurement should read 1.57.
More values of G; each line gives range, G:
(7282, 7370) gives 1.53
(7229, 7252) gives 1.53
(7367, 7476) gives 1.54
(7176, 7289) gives 1.58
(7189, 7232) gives 1.57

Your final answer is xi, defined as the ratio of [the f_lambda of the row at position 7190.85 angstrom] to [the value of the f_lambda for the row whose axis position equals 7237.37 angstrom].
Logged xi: 0.99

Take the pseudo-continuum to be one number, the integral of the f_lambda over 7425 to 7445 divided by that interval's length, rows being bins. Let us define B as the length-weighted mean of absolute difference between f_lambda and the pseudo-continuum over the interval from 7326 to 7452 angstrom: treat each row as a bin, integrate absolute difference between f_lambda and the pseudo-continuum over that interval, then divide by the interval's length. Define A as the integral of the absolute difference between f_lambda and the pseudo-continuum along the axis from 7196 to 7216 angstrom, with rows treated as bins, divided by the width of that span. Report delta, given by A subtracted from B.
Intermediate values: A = 0.74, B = 0.32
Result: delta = -0.42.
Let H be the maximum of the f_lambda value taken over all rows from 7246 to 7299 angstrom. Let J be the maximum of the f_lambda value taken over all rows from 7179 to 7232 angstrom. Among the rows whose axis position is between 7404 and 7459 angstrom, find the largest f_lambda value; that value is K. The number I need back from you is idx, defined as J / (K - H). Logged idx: 109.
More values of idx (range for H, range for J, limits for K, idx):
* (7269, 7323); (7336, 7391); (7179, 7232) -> -35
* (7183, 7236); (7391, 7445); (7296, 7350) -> 134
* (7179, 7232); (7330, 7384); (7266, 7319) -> 35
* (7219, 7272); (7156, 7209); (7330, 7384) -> 65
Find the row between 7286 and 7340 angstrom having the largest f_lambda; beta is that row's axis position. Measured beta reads 7287.53 angstrom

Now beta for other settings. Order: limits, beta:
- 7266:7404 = 7371.92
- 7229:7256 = 7240.70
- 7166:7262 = 7240.70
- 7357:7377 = 7371.92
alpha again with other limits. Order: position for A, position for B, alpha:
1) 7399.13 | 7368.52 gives 22.2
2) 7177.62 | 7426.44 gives 22.7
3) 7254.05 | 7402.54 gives 22.3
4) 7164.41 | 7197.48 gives 22.5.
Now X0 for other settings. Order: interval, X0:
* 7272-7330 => 9.50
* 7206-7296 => 9.49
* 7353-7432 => 9.54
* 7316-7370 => 9.42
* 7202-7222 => 9.05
